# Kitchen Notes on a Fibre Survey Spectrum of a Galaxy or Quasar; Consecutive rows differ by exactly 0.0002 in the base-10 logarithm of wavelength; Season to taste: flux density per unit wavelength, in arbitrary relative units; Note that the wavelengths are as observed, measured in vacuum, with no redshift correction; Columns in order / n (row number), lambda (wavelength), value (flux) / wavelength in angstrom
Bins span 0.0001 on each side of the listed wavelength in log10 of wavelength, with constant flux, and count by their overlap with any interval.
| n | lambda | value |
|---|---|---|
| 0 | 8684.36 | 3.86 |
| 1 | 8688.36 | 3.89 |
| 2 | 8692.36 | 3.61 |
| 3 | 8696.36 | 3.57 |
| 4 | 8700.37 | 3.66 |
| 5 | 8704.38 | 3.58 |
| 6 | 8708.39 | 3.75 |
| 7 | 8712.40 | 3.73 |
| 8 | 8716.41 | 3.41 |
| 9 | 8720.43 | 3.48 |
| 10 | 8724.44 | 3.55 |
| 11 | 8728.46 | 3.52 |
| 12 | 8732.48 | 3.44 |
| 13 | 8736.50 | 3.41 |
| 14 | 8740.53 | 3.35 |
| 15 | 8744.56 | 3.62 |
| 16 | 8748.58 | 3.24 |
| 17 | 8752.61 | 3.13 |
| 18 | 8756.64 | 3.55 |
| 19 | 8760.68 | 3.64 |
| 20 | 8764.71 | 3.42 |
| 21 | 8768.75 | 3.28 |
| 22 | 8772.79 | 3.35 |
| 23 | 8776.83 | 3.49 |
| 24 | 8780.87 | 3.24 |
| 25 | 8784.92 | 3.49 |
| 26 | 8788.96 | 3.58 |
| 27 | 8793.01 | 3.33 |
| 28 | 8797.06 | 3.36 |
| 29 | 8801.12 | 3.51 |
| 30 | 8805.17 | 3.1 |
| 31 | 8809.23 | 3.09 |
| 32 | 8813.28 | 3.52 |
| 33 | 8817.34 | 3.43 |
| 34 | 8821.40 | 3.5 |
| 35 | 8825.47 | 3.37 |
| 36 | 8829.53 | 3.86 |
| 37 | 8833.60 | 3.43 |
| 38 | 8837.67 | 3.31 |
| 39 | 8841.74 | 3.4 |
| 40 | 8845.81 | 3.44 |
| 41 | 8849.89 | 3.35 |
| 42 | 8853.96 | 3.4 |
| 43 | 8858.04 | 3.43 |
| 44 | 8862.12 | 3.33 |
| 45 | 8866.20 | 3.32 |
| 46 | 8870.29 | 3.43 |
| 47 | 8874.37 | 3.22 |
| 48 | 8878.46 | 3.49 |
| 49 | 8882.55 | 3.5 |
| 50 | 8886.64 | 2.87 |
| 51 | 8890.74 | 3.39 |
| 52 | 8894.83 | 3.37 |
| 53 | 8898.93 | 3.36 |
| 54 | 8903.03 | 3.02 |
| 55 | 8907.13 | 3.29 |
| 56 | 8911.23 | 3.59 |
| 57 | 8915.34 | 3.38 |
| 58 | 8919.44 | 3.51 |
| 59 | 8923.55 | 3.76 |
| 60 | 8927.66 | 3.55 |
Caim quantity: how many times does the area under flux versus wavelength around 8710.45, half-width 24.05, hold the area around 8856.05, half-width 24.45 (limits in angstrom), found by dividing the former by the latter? 1.05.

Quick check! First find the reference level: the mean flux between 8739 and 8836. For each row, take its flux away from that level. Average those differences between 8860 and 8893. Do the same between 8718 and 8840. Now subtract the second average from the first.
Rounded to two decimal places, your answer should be 0.10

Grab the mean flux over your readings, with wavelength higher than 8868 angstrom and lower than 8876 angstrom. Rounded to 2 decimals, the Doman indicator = 3.33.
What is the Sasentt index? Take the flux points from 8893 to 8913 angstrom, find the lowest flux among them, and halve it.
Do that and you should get 1.51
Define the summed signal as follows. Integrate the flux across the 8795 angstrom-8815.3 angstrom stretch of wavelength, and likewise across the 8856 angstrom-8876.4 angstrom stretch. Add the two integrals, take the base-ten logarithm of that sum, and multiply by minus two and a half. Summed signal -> -5.33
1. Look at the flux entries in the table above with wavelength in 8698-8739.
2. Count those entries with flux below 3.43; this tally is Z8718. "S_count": 2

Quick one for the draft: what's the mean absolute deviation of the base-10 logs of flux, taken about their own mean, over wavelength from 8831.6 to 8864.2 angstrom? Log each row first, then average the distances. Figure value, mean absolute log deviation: 0.005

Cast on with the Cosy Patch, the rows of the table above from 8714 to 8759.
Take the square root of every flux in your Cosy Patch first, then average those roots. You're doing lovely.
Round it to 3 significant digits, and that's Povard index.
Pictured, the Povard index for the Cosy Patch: 1.85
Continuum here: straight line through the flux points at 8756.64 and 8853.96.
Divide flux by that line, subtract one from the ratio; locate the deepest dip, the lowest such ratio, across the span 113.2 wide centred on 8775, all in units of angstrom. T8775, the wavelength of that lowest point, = 8752.61 angstrom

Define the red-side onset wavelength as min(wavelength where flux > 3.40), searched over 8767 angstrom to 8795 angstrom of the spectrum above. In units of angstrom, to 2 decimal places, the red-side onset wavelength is 8776.83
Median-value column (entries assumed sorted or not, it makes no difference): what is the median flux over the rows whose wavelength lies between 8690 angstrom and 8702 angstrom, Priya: 3.61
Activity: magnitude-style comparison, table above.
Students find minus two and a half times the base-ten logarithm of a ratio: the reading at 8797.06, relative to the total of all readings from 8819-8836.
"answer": 1.56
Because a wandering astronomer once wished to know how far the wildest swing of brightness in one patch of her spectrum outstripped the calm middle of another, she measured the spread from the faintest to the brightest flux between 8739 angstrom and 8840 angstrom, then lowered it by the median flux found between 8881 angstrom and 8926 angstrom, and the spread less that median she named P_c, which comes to -2.61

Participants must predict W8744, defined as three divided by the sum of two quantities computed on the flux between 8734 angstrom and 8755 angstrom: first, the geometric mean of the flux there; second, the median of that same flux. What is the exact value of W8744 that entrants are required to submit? 0.448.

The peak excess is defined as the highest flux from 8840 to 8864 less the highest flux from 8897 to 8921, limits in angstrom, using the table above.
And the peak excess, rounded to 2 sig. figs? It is -0.15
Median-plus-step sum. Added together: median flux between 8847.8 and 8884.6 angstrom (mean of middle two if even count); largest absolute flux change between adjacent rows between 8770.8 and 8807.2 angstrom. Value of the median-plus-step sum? 3.81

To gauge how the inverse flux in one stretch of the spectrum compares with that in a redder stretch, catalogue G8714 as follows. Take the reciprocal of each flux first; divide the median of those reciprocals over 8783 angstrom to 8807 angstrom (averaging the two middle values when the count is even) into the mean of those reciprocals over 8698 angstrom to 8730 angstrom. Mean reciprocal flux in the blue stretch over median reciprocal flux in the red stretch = 0.96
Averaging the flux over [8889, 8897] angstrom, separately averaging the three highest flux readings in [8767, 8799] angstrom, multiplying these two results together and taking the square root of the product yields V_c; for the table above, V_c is 3.45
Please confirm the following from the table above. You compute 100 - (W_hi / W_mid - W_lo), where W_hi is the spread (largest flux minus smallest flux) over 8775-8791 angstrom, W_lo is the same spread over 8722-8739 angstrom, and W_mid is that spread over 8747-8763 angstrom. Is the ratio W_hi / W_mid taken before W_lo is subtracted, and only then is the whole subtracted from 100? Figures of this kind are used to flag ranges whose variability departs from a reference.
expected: 99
